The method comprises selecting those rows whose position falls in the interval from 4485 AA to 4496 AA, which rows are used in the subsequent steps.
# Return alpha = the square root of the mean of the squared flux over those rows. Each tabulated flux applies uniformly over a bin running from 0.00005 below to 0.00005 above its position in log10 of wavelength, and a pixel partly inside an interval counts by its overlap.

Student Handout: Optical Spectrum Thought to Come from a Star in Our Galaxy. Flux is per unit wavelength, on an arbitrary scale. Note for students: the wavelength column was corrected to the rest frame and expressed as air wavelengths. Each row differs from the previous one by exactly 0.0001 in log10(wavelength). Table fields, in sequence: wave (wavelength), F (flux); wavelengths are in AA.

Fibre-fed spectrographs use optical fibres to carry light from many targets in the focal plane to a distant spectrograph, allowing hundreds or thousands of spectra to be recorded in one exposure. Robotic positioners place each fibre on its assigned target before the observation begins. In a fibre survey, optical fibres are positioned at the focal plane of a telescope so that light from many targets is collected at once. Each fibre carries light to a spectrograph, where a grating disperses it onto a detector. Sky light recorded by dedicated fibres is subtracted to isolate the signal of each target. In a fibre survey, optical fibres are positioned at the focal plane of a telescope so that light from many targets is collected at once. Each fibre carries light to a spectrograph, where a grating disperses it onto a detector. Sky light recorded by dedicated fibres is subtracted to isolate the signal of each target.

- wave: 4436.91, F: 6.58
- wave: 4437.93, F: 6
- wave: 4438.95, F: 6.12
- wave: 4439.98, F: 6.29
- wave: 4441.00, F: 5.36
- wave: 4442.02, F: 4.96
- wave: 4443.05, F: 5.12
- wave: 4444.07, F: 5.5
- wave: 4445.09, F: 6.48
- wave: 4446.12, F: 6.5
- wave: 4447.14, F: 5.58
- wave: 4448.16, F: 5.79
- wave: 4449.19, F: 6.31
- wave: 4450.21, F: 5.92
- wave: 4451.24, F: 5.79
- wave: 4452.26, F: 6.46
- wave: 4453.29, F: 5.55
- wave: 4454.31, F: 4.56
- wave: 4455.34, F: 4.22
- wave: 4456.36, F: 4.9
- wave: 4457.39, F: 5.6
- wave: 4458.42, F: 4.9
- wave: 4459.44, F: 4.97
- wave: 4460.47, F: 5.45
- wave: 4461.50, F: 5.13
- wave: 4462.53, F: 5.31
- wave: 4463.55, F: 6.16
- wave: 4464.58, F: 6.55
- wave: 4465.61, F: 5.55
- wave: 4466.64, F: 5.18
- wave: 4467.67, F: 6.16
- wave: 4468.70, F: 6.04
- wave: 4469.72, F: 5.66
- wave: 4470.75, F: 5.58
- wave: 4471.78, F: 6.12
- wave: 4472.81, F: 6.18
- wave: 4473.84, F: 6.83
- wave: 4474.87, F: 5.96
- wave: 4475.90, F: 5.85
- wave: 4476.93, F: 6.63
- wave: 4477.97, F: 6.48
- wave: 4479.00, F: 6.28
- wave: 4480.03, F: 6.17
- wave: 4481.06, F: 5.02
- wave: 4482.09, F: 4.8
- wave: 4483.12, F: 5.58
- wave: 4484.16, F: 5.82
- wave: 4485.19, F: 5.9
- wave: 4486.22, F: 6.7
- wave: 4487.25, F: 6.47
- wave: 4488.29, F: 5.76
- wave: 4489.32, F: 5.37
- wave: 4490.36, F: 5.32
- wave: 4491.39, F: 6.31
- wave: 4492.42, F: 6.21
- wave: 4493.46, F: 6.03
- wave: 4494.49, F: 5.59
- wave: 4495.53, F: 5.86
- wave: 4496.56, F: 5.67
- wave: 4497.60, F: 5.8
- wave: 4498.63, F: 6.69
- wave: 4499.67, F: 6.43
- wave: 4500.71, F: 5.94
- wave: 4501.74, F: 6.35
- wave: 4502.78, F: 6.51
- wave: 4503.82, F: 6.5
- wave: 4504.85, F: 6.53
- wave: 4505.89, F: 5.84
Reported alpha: 5.97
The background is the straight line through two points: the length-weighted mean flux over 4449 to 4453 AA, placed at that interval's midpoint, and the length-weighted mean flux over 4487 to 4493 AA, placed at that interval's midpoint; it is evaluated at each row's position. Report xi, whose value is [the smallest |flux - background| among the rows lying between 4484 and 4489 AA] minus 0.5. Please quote -0.50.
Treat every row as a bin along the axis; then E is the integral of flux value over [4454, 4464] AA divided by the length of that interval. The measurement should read 5.1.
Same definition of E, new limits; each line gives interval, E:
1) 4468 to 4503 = 6.0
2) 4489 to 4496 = 5.8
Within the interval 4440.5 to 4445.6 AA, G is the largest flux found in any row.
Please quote 6.48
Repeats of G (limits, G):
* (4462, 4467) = 6.55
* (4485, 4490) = 6.7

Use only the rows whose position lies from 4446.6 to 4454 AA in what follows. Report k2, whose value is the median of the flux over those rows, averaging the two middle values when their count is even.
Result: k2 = 5.79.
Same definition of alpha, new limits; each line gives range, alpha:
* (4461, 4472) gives 5.78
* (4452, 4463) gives 5.22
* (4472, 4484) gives 6.01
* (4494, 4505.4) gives 6.18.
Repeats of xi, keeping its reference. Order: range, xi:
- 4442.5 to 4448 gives -0.12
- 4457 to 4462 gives -0.06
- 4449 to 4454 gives -0.34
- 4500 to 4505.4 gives -0.38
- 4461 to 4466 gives -0.35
